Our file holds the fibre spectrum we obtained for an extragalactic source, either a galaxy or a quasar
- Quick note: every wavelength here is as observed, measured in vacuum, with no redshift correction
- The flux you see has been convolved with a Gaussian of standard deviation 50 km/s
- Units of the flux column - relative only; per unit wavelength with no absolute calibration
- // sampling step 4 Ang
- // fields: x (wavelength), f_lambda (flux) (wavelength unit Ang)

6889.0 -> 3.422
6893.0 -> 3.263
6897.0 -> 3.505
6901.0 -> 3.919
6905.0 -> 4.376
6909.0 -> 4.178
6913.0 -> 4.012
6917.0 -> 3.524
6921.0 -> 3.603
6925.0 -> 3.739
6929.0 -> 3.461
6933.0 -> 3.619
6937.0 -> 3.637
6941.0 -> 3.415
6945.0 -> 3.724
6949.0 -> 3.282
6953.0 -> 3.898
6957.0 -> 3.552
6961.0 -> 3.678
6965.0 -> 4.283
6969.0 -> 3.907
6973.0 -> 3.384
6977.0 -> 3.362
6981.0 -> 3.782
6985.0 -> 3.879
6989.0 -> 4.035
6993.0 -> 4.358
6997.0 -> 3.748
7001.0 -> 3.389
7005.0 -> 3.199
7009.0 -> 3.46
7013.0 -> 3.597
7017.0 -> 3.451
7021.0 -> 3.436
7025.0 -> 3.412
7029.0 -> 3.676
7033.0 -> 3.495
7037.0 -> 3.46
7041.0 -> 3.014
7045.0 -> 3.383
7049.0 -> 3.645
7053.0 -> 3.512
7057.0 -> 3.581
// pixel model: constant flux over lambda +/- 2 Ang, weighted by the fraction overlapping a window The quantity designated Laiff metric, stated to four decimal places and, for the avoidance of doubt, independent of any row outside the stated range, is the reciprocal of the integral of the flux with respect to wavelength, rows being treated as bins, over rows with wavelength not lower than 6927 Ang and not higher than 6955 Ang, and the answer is 0.0100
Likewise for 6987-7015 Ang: 0.0097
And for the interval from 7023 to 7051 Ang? 0.0104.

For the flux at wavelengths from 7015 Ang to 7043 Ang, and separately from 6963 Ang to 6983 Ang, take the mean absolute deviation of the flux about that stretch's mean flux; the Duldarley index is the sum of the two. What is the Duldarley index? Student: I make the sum 0.42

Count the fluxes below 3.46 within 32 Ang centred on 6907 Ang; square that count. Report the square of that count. 1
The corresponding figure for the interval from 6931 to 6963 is 4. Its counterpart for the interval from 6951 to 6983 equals 4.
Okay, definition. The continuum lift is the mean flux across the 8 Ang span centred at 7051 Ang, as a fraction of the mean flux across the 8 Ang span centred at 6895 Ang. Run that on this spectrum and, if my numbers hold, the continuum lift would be 1.06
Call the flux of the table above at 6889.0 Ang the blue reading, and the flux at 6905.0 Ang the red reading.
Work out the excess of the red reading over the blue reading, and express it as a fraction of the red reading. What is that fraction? 0.218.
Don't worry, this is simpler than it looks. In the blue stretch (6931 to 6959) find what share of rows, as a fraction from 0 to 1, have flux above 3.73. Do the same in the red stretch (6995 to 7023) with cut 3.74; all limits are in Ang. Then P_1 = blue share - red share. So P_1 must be 0.0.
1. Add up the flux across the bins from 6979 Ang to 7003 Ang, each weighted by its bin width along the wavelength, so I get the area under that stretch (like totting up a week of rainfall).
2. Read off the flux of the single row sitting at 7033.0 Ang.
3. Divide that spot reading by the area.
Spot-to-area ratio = 0.0377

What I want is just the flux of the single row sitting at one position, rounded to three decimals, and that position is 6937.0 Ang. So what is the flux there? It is 3.637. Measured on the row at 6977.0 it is 3.362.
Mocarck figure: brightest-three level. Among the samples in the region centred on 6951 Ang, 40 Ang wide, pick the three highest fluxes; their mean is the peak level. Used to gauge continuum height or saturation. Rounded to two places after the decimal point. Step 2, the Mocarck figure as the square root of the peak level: 2.01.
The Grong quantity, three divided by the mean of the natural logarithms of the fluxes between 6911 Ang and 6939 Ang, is 2.32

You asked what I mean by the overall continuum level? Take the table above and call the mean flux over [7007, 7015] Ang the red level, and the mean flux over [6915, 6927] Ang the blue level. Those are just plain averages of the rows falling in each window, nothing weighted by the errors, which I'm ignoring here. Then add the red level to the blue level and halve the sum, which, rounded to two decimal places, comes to 3.58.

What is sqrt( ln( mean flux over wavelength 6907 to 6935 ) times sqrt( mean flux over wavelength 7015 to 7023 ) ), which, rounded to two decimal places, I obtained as 1.56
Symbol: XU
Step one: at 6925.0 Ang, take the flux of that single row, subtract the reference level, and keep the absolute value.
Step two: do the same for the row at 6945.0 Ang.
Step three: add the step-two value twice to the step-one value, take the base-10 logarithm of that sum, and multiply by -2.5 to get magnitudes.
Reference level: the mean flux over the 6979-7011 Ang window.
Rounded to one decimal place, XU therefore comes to 4.1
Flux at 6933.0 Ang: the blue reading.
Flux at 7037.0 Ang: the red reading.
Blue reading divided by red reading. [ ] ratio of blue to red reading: 1.05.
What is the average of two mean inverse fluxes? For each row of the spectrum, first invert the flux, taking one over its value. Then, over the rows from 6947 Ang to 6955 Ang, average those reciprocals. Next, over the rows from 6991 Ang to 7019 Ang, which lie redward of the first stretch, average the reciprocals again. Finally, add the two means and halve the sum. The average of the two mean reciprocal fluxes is 0.280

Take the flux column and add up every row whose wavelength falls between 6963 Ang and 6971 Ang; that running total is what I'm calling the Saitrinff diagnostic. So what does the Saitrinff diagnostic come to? 8.2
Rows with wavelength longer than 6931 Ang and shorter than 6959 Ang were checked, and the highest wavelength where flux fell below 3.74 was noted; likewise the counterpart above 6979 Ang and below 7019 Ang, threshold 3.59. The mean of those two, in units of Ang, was 6987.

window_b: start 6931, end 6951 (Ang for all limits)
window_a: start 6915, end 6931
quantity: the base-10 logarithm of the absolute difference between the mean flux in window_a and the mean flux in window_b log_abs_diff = -1.33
